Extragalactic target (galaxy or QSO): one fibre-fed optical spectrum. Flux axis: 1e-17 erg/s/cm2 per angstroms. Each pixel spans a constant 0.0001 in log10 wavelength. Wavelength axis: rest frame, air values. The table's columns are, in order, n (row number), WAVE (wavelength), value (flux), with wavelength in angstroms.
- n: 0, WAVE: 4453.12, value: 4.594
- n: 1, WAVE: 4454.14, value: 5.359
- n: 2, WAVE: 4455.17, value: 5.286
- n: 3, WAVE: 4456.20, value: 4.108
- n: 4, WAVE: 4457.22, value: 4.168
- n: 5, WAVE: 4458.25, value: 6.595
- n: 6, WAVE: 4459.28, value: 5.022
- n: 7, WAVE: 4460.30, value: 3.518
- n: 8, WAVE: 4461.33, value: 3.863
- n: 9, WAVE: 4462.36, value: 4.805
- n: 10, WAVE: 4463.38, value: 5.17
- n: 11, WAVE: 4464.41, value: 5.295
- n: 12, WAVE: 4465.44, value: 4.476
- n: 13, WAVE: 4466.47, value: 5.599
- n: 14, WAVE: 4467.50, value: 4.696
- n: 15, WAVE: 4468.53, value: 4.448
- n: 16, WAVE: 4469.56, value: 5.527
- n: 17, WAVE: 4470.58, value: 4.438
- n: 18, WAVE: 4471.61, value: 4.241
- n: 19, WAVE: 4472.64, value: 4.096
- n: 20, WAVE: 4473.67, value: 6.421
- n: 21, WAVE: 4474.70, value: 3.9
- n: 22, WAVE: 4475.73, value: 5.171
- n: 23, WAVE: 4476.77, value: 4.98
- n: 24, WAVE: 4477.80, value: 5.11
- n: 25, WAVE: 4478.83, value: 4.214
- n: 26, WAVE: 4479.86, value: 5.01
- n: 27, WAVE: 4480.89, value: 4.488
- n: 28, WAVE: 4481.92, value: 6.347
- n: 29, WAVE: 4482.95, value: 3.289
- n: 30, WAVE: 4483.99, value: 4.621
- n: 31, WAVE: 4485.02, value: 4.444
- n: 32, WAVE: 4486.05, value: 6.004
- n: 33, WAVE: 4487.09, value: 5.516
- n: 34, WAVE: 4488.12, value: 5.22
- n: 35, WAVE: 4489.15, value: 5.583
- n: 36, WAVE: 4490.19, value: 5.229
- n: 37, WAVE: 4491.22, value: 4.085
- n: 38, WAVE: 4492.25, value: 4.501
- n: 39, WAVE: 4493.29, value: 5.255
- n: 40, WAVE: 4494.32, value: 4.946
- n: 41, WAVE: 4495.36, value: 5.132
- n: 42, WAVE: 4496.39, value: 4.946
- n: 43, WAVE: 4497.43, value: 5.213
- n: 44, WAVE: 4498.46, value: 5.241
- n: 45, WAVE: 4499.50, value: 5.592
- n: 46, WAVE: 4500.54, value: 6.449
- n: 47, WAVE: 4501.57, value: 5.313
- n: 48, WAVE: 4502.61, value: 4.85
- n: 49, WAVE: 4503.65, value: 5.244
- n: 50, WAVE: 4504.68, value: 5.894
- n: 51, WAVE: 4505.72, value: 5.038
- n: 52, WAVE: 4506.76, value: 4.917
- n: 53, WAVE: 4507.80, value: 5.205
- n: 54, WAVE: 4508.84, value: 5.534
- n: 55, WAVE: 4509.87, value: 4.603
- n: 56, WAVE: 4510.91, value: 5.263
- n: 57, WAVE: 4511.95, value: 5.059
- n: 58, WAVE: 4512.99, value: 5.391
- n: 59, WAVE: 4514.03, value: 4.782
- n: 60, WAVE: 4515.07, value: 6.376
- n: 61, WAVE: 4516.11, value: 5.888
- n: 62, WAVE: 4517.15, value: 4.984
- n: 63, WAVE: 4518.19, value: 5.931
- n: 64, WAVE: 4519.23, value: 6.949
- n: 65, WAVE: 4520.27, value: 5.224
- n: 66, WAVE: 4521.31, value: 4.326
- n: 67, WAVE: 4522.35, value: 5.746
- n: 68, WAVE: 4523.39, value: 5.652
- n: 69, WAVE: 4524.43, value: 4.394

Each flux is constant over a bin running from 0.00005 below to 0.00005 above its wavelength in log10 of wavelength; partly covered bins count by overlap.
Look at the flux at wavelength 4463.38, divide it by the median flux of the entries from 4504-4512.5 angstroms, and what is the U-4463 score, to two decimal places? 1.01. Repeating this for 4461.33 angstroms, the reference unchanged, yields 0.75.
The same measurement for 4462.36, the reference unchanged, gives 0.94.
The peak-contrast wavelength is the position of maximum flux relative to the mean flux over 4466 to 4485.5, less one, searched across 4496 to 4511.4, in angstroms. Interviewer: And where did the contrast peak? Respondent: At 4500.54 angstroms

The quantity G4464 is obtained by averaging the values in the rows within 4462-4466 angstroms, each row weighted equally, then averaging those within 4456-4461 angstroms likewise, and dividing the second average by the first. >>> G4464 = 0.95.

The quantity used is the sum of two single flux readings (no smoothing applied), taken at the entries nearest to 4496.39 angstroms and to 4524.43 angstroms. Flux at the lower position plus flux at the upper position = 9.3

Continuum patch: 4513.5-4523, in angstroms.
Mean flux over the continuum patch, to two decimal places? 5.58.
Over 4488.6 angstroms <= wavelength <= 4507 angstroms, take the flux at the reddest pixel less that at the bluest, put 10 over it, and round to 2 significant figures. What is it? -15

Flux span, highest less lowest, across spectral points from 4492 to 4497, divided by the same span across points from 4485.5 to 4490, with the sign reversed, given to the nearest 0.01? -0.96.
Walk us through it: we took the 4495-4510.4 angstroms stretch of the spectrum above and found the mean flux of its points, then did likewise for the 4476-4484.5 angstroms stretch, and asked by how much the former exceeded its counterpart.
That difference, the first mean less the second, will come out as 0.52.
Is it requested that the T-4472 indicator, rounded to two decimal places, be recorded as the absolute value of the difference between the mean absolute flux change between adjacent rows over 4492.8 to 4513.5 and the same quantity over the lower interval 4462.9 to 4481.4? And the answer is 0.40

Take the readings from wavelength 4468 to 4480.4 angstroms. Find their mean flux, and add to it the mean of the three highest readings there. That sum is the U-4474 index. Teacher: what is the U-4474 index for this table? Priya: 10.5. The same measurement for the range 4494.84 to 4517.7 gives 11.6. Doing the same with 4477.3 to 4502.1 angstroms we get 11.3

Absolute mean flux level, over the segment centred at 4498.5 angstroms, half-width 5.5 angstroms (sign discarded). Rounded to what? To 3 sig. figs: 5.29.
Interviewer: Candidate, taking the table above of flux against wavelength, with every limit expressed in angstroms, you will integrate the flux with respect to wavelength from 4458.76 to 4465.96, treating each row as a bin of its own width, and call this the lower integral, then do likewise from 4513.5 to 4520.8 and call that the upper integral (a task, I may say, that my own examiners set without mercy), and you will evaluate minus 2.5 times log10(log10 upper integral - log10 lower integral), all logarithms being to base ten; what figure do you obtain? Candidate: 2.5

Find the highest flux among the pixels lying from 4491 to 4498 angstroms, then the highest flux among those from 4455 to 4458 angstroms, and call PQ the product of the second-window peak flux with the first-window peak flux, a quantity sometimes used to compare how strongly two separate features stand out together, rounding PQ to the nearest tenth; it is 27.8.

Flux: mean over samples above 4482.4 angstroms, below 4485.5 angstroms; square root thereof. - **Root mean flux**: 2.03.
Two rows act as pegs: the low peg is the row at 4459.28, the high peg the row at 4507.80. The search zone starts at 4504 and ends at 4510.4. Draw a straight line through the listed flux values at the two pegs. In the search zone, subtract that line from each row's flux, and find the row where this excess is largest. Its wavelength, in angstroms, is 4504.68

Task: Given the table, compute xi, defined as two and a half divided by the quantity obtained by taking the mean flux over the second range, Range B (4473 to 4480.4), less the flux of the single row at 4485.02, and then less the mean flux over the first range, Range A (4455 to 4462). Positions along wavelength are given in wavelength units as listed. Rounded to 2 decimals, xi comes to -0.61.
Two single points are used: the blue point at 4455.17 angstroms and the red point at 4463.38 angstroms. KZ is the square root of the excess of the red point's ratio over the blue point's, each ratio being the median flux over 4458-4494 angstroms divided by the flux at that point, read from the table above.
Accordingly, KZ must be 0.15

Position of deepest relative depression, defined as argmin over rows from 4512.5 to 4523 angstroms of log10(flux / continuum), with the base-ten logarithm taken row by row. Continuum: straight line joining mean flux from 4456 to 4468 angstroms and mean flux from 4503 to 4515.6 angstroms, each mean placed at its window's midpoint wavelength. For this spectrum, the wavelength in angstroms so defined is 4521.31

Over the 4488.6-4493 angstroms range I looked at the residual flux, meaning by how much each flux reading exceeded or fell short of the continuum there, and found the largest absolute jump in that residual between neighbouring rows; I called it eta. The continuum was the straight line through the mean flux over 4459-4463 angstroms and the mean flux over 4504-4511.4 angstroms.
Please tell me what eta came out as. 1.2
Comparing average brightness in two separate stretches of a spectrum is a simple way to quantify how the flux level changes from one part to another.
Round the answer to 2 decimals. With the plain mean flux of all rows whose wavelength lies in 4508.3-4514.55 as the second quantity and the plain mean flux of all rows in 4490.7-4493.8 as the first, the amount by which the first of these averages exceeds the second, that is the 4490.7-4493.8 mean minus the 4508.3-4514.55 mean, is -0.49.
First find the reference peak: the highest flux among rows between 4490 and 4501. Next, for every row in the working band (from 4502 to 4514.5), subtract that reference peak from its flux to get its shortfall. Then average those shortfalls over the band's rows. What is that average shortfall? -1.3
